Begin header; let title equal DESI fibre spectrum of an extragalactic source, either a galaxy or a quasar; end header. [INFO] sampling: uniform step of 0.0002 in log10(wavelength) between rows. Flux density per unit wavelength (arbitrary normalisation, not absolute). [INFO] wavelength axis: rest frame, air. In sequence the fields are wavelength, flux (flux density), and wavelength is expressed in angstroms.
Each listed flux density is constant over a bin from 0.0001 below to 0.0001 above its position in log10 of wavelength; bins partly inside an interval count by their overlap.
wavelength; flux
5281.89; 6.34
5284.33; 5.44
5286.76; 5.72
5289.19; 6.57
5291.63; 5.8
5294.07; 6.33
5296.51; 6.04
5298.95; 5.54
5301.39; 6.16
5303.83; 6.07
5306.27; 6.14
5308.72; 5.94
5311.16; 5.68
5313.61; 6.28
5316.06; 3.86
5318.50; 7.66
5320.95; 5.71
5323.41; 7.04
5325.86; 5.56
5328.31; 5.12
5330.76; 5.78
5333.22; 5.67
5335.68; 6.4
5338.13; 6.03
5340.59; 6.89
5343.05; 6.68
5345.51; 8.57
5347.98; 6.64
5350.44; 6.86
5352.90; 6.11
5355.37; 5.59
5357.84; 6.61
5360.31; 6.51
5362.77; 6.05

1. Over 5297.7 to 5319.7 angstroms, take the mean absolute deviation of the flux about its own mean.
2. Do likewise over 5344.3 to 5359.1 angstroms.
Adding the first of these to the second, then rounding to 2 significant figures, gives 1.3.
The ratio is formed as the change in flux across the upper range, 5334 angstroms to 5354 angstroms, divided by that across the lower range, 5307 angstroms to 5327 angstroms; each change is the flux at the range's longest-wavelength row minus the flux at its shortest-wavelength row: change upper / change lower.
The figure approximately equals 0.8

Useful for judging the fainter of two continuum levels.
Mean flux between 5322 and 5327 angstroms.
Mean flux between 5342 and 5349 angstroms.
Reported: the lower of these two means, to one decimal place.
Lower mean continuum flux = 6.3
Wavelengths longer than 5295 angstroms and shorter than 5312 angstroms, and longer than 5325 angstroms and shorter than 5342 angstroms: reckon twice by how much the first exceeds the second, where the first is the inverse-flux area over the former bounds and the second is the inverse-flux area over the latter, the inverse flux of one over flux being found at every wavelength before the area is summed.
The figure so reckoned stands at -0.1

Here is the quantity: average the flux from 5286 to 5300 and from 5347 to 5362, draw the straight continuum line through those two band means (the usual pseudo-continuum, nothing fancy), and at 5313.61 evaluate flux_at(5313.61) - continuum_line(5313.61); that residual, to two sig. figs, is 0.15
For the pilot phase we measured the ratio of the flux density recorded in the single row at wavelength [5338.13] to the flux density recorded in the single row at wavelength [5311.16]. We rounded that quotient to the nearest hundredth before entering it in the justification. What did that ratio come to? 1.06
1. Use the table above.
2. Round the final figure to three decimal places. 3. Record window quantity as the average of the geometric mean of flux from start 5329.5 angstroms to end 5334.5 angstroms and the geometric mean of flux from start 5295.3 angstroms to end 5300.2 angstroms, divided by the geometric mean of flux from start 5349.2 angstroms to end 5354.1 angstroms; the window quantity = 0.889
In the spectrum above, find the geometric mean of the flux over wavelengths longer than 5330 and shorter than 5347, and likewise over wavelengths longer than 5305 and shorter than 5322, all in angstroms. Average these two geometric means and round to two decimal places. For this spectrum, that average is 6.16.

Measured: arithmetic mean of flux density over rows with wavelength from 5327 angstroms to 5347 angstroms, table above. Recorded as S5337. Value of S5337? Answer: 6.39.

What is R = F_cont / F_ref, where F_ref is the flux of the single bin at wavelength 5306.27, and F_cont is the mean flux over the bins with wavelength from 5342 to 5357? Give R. 1.10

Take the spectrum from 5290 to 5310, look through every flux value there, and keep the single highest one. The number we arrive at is 6.33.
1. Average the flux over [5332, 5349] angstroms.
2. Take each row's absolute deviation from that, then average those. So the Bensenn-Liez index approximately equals 0.59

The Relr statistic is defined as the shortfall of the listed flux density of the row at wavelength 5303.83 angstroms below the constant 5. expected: -1.1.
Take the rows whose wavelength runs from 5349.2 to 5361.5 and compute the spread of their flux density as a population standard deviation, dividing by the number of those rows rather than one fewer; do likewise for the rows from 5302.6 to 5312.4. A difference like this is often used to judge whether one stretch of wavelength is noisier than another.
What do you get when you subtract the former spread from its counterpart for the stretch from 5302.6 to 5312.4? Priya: -0.27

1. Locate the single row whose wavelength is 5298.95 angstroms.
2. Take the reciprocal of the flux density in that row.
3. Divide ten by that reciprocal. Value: 55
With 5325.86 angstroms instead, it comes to 56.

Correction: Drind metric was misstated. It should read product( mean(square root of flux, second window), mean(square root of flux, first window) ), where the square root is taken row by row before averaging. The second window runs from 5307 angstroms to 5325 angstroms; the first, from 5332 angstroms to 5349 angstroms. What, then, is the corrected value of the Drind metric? 6.31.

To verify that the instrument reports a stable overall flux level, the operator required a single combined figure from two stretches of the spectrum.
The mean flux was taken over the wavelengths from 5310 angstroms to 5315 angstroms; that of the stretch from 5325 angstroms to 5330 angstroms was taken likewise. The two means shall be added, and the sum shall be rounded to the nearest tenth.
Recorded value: 11.3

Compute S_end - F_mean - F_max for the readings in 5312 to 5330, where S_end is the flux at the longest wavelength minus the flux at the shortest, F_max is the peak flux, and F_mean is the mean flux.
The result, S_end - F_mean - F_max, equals -14.7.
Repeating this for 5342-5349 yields -15.9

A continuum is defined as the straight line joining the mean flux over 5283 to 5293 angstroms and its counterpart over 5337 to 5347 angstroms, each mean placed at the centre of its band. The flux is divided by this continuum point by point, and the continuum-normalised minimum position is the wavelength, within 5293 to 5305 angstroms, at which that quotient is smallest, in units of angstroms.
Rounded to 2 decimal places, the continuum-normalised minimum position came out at 5298.95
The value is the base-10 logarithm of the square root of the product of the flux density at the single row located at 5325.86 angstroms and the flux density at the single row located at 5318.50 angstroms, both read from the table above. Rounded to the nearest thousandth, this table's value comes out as 0.815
